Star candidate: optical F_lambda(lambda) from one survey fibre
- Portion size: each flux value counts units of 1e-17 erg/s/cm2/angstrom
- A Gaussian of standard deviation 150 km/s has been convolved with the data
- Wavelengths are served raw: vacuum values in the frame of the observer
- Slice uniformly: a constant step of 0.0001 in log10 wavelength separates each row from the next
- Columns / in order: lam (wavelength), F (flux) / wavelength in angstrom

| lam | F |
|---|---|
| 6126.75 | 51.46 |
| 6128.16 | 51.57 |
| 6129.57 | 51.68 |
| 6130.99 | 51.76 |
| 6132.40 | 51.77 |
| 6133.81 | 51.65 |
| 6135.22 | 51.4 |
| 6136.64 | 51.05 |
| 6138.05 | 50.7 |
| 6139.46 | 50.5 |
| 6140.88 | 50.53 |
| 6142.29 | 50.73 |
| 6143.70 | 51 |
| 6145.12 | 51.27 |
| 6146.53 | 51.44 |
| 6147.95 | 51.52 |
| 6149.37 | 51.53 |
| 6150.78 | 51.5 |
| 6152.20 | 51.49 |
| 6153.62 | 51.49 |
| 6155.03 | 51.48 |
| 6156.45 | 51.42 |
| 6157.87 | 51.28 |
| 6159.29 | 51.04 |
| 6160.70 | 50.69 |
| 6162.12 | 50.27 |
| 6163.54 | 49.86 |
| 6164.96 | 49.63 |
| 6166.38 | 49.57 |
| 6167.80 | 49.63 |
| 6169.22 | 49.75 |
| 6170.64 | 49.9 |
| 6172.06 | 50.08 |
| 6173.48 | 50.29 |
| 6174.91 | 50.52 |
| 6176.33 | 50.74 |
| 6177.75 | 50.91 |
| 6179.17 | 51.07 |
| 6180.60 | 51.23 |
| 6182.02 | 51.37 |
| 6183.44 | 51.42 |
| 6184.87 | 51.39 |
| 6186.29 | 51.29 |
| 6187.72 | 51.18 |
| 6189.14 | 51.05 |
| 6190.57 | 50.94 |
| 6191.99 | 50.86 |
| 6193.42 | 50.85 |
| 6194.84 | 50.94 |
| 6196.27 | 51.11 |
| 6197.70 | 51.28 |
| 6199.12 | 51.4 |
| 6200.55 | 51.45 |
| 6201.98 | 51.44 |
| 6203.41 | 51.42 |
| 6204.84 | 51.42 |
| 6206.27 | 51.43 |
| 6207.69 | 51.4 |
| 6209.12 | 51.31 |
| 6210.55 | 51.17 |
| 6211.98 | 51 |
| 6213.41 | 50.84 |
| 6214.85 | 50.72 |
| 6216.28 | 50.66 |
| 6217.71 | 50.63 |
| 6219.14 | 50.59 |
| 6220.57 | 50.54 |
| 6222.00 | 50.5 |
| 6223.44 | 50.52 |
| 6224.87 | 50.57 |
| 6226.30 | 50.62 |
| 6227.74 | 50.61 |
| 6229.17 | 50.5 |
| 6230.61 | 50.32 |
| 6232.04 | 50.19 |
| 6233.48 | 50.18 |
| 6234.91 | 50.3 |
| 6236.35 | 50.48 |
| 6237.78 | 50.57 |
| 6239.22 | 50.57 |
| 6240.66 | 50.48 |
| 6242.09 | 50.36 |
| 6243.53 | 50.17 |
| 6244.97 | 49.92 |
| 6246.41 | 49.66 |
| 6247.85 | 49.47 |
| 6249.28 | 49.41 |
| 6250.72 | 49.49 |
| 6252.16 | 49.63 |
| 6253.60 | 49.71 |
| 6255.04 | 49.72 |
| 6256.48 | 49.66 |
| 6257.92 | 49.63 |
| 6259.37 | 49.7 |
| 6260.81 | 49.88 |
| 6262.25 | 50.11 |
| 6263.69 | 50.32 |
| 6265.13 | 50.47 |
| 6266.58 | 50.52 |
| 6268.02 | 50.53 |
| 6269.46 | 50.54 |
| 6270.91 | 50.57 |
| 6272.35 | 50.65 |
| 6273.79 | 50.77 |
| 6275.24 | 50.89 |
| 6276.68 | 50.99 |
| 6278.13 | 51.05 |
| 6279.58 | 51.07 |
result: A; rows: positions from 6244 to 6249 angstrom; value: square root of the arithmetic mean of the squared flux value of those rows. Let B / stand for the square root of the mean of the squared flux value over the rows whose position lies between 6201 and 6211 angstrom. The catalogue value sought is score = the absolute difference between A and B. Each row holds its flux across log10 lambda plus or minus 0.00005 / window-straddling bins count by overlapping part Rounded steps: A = 49.7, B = 51.4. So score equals 1.7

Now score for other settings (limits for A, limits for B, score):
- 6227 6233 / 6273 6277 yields 0.5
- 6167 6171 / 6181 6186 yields 1.6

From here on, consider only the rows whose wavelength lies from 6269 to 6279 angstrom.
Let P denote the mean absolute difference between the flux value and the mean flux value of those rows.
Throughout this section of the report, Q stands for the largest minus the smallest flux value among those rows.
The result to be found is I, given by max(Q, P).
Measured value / 0.51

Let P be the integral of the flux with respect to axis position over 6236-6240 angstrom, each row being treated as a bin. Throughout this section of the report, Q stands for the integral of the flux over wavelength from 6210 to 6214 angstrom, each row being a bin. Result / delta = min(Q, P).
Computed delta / 202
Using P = 202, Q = 204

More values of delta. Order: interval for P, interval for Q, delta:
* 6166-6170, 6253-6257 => 199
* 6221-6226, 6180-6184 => 206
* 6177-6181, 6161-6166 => 204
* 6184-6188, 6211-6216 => 205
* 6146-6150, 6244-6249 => 206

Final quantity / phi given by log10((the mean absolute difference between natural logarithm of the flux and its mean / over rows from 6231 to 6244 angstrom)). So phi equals -2.6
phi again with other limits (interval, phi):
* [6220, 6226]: -3.4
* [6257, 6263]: -2.5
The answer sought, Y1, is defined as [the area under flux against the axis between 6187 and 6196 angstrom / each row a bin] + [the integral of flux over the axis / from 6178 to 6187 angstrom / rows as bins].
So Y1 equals 920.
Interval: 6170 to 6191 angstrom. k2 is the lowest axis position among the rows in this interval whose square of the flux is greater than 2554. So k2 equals 6176.33 angstrom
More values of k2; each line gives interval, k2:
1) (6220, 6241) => 6220.57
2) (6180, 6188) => 6180.60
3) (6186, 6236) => 6186.29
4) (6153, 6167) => 6153.62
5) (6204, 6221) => 6204.84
